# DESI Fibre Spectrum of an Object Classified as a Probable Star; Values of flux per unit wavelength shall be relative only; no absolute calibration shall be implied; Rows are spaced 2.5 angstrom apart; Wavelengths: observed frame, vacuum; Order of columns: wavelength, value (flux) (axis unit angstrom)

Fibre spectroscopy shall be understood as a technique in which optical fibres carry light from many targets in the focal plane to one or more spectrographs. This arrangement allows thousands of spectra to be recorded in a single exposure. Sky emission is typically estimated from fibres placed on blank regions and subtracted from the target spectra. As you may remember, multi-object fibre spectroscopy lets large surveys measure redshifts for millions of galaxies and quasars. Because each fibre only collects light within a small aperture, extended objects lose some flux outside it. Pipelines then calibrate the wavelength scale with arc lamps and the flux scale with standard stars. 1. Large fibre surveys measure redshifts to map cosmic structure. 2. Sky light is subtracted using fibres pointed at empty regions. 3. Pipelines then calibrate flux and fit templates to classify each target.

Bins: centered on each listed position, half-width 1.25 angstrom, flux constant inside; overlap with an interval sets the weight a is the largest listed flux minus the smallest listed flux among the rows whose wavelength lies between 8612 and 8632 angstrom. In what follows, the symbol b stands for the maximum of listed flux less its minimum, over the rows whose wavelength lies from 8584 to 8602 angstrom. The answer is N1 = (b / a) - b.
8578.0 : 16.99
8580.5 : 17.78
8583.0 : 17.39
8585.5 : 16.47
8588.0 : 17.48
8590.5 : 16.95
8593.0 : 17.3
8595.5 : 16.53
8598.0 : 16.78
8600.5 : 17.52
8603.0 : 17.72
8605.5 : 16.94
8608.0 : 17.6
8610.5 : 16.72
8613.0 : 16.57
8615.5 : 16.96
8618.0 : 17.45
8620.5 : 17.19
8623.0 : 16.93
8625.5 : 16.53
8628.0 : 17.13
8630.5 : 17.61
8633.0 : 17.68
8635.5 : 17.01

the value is -0.08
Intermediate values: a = 1.08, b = 1.05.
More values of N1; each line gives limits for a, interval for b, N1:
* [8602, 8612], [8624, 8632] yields 0.00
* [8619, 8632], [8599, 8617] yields -0.09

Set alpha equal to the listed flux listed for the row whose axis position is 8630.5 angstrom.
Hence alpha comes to 17.61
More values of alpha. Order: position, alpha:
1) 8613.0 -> 16.57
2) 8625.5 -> 16.53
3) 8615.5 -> 16.96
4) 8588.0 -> 17.48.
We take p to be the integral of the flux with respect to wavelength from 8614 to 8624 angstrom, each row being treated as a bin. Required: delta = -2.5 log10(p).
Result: -5.58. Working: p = 171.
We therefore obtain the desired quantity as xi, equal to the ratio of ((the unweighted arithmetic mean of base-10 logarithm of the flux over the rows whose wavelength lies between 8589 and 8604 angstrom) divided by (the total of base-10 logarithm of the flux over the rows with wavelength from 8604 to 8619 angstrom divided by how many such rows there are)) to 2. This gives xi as 0.5010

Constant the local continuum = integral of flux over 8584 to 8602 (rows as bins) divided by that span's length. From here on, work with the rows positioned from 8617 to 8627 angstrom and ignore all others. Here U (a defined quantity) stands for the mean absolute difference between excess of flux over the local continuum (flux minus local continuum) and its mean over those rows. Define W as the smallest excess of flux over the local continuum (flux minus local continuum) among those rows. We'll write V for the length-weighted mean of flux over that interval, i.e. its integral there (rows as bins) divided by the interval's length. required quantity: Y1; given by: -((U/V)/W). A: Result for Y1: 0.0354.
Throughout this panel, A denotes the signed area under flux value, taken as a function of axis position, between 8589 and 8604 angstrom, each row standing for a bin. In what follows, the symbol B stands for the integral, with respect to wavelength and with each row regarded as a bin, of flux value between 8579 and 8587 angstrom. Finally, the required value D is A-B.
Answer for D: 119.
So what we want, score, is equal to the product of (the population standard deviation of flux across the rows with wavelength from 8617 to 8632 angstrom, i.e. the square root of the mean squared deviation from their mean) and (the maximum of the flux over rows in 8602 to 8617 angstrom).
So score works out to 6.21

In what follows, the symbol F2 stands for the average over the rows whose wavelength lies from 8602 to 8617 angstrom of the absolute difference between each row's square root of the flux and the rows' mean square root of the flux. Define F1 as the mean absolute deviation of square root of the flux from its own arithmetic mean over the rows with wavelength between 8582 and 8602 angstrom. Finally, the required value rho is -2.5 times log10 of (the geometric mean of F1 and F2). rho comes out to 3.35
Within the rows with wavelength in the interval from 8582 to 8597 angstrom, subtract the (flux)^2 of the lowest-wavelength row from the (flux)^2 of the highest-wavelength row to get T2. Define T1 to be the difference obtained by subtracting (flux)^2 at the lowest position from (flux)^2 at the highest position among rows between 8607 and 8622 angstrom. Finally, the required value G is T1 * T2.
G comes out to 416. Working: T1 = -14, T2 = -29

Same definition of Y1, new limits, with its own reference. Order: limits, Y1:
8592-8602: 0.0452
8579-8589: 0.0427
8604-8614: 0.0421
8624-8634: 0.0483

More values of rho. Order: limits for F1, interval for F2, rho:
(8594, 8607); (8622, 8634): 3.30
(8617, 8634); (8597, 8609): 3.48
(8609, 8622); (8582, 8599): 3.57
